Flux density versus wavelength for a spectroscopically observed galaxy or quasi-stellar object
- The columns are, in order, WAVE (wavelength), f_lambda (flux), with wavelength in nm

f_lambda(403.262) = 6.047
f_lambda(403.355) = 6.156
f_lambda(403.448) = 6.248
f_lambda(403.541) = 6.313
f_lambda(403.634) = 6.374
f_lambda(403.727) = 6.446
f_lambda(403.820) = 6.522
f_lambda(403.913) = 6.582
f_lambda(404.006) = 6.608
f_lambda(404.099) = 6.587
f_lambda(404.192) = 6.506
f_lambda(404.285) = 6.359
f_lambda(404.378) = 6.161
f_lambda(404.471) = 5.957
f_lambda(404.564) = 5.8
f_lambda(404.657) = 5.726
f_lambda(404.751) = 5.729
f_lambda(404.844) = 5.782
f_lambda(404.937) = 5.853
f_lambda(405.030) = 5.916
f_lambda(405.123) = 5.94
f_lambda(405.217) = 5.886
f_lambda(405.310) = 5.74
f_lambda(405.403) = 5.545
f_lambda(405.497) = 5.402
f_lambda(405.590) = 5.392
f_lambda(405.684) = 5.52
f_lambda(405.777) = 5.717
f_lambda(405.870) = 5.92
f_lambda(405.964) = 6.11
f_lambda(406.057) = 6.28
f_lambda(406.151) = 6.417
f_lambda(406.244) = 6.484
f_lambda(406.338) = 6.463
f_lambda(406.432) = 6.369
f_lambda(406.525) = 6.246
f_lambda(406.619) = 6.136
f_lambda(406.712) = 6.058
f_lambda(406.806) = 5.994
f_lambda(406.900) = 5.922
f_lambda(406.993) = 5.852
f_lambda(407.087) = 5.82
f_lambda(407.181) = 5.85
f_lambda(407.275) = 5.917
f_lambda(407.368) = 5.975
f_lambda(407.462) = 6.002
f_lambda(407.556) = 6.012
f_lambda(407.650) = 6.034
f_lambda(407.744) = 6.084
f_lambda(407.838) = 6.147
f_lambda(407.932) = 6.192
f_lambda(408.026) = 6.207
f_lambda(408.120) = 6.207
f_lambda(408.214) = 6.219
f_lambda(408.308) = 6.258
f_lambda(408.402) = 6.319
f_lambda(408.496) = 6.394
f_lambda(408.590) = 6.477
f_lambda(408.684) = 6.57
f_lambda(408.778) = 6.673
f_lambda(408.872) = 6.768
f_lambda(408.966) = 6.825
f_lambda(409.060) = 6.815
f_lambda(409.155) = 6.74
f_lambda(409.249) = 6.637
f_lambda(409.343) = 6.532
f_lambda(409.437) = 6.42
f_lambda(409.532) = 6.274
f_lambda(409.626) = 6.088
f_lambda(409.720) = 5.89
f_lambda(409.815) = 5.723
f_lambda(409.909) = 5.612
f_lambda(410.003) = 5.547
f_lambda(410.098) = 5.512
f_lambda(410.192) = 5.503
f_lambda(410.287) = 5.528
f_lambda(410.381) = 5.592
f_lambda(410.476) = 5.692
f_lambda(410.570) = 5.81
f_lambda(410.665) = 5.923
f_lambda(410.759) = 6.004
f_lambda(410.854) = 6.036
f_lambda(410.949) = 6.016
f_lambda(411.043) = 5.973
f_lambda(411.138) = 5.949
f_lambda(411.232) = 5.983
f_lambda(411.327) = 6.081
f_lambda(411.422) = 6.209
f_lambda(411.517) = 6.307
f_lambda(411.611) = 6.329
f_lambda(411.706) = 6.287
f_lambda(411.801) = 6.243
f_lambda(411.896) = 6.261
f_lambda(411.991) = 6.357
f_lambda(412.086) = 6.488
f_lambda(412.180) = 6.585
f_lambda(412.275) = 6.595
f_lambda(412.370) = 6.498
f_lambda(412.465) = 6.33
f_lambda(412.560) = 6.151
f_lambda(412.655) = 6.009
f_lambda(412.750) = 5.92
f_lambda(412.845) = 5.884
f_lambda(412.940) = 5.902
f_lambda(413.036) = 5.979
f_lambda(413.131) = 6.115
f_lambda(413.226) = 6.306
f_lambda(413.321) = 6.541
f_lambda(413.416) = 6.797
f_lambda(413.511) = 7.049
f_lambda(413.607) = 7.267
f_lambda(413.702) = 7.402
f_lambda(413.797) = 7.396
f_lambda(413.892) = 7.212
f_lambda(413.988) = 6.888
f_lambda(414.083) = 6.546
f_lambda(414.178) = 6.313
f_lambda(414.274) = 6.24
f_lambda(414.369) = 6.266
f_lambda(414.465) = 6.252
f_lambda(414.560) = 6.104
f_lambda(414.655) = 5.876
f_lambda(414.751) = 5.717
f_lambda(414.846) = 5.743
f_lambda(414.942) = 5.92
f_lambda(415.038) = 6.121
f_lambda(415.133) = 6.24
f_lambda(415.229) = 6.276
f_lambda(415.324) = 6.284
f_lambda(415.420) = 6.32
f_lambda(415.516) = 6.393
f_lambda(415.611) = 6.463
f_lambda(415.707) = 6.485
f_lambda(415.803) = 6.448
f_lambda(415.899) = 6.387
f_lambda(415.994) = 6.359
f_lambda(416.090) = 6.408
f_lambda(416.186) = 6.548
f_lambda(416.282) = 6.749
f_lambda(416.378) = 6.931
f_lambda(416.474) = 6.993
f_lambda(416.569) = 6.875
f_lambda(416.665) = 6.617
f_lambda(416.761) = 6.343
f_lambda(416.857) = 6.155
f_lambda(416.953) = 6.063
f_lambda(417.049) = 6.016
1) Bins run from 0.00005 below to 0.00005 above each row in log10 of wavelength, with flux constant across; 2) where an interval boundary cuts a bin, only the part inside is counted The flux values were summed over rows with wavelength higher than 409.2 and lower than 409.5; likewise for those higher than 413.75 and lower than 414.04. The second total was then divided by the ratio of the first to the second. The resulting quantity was 23.6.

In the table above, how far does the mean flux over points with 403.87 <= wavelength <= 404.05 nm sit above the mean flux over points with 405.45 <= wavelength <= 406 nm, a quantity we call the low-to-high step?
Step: 0.9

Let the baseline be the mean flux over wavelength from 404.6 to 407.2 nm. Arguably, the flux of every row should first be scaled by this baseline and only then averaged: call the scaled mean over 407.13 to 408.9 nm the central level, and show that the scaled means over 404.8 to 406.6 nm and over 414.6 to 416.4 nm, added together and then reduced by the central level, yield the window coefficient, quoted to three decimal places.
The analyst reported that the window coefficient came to 1.015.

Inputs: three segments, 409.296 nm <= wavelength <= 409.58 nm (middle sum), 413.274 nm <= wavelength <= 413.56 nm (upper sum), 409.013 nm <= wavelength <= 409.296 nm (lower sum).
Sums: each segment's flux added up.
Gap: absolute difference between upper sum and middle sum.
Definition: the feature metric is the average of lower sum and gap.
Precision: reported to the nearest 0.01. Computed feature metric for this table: 10.68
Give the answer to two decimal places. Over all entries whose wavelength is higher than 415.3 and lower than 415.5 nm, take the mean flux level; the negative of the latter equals -6.30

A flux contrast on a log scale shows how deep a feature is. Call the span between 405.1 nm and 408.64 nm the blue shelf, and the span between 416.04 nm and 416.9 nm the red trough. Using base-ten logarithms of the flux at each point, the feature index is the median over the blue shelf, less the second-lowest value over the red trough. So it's -0.02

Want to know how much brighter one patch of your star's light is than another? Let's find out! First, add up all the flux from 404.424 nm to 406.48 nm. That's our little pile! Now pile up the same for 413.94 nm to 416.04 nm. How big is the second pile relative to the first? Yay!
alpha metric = 1.08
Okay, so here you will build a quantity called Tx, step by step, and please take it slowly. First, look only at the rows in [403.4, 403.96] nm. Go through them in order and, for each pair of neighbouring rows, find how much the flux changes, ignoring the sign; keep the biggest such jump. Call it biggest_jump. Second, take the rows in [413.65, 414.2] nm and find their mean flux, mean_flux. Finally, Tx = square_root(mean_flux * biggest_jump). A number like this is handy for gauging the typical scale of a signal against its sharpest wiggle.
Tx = 0.73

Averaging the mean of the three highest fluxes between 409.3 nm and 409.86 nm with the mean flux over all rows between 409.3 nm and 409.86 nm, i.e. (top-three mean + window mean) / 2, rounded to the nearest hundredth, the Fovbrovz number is 6.28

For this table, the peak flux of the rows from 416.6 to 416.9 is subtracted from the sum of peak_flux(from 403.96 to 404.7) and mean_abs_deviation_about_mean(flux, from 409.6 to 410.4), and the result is 0.15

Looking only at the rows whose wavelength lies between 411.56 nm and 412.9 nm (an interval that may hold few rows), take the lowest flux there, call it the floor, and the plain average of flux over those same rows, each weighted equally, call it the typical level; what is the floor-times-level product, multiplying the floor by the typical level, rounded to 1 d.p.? 37.0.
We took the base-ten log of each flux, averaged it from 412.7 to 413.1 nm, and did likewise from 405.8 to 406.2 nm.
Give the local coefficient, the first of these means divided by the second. 0.98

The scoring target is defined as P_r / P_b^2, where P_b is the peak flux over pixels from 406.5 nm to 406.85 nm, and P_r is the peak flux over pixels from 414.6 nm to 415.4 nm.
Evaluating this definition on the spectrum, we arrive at 0.161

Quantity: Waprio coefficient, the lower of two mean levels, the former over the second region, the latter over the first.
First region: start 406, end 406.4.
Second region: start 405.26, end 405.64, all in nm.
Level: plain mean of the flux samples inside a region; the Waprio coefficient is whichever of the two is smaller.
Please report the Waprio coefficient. 5.52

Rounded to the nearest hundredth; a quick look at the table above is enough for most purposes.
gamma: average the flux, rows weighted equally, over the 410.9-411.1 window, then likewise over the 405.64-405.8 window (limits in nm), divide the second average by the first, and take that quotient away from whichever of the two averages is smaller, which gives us 4.68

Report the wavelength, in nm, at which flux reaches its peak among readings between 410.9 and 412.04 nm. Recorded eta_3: 411.991 nm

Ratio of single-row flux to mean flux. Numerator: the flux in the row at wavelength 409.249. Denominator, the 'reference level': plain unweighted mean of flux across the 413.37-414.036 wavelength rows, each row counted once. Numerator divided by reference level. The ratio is 0.93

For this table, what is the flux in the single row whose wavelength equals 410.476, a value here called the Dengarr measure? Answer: 5.692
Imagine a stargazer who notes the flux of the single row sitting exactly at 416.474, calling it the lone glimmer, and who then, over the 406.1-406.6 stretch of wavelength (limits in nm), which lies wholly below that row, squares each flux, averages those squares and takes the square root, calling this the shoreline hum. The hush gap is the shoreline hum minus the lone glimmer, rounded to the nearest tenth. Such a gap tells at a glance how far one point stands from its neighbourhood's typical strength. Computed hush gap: -0.6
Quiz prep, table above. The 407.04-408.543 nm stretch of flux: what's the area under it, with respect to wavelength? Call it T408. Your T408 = 9.2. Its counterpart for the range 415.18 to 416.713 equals 10.0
